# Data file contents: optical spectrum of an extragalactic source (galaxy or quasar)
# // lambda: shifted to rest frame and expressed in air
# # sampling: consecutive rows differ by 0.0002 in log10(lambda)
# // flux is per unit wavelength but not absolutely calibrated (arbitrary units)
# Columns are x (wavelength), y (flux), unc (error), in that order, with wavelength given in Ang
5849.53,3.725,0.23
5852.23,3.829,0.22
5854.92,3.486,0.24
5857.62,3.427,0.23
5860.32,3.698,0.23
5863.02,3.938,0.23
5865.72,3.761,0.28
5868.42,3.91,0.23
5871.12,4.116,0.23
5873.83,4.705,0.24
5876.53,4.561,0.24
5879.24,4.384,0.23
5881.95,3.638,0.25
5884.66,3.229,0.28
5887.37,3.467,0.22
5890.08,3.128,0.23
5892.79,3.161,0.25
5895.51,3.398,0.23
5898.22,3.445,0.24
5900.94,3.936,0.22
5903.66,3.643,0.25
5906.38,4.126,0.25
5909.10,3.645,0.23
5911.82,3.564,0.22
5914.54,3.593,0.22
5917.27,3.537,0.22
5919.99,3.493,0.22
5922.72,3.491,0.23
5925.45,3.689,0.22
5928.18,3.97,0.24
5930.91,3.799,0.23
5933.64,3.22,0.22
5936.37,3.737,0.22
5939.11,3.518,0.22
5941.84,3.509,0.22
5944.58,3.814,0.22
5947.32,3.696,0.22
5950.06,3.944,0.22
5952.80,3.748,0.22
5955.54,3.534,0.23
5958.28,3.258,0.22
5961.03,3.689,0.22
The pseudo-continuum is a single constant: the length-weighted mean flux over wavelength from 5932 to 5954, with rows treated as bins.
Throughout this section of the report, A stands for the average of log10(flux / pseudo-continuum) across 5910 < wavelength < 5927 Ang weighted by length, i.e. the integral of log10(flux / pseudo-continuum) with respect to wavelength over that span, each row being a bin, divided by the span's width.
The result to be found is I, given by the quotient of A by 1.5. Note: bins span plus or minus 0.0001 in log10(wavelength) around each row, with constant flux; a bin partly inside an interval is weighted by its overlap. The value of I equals -0.007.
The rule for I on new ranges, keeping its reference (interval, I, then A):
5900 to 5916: 0.007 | 0.011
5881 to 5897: -0.027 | -0.040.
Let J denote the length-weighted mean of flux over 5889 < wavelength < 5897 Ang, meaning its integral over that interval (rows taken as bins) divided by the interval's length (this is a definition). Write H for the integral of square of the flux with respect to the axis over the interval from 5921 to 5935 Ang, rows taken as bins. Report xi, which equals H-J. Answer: 182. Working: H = 185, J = 3.24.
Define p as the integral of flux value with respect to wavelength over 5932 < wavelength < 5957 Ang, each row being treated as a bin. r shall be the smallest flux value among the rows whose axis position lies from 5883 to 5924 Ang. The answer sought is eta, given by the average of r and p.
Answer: 47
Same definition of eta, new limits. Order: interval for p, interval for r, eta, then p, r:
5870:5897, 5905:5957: 53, 102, 3.22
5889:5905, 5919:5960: 29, 55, 3.22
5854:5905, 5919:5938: 97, 191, 3.22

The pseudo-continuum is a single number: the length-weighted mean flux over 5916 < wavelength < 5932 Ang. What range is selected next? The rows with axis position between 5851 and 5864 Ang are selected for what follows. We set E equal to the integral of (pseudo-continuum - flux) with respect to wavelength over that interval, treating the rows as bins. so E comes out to -0.1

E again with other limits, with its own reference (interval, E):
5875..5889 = -2.7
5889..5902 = 3.3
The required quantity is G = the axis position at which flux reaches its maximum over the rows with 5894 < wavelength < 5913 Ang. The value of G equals 5906.38 Ang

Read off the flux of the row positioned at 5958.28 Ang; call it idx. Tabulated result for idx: 3.258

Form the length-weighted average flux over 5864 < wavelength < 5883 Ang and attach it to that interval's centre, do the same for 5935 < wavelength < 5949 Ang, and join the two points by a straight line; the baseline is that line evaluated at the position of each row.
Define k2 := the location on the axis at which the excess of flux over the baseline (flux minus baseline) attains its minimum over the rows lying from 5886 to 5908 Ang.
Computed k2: 5890.08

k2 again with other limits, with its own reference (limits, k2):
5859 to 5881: 5860.32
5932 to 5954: 5933.64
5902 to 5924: 5919.99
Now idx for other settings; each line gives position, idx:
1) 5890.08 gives 3.128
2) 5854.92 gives 3.486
